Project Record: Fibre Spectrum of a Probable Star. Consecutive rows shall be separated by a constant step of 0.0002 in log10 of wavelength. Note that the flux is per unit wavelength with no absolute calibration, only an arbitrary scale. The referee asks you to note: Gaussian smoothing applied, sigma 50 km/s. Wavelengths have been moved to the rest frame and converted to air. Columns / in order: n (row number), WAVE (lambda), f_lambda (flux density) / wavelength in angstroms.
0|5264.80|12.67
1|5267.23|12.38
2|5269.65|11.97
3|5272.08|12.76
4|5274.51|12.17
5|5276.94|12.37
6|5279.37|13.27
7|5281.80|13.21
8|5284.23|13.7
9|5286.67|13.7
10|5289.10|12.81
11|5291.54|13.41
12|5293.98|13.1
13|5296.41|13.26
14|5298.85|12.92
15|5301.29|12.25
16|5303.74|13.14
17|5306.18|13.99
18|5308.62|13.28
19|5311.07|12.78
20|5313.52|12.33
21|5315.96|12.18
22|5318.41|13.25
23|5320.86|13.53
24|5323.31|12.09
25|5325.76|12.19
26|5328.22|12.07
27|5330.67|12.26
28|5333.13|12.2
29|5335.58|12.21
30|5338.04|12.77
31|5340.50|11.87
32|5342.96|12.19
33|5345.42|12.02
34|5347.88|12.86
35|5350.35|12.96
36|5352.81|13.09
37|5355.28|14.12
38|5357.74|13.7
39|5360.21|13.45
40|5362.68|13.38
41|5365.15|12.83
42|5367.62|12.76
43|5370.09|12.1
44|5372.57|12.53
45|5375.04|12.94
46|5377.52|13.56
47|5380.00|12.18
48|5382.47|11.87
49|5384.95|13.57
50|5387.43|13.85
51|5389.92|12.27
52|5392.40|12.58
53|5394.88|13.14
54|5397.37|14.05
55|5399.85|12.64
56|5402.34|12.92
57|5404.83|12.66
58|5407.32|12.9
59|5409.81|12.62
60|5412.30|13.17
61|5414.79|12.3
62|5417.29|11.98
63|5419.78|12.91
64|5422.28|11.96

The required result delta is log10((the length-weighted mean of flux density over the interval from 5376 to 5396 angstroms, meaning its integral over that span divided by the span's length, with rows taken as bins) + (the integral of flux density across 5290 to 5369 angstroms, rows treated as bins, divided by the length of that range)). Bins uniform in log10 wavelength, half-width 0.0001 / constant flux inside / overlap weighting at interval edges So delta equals 1.41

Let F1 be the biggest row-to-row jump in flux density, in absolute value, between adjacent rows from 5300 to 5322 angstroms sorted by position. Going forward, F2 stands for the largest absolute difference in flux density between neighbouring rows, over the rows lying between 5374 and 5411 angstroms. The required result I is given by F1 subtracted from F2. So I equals 0.6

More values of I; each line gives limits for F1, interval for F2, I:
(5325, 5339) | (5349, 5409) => 1.1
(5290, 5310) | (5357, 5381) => 0.5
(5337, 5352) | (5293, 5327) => 0.5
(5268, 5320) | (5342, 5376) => 0.0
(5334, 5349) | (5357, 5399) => 0.8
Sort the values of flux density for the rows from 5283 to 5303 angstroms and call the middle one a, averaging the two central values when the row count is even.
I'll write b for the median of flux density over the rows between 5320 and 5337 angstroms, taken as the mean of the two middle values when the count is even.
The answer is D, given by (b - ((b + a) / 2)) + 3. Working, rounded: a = 13.2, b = 12.2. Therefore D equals 2.51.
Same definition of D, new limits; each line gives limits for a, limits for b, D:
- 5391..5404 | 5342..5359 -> 3.02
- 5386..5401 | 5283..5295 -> 3.26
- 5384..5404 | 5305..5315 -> 3.00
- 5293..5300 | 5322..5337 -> 2.55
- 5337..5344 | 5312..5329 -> 3.00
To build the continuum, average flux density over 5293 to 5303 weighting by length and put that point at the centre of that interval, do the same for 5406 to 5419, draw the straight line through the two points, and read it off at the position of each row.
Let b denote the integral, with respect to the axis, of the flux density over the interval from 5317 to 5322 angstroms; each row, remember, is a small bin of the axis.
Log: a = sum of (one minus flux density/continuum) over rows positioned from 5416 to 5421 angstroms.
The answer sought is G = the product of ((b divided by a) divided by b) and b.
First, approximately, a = 0.02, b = 66.7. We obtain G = 2795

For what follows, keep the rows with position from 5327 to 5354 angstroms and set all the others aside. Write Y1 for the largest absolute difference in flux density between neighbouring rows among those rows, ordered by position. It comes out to 0.9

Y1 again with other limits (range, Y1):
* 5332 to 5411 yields 1.7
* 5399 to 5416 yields 0.9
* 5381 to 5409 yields 1.7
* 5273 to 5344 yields 1.4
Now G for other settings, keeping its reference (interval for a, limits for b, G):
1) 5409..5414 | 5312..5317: -1378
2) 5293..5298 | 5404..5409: -1458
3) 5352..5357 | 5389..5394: -468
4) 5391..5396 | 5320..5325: -1974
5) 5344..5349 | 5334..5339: 1201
